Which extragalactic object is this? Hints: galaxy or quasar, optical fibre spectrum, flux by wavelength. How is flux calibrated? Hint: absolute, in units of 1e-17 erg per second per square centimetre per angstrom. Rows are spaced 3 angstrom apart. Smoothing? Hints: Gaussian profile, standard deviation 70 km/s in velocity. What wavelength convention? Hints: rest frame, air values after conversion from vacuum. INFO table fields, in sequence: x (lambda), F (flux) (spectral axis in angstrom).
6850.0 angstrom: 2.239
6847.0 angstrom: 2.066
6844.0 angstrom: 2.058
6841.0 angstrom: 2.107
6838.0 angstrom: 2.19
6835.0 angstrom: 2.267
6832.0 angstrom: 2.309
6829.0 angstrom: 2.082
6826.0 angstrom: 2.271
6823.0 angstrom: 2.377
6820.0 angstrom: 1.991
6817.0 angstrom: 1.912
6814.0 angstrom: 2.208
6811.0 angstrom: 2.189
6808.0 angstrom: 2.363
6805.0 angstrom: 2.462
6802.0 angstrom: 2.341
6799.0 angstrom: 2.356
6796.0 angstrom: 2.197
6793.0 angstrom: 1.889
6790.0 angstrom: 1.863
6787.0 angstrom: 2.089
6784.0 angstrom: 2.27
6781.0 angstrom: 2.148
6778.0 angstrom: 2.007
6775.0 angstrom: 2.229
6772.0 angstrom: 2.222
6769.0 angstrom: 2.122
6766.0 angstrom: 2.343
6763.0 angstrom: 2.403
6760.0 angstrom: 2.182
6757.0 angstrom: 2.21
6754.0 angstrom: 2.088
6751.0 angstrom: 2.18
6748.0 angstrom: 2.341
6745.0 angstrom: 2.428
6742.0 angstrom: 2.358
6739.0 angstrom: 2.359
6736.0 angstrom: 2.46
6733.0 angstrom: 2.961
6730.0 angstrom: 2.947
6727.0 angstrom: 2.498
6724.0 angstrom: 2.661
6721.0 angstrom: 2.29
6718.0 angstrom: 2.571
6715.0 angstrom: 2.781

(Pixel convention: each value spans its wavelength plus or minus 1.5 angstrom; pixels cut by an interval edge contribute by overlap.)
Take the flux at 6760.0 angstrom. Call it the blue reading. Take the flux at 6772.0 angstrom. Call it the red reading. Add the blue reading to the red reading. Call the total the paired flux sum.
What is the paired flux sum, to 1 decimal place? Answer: 4.4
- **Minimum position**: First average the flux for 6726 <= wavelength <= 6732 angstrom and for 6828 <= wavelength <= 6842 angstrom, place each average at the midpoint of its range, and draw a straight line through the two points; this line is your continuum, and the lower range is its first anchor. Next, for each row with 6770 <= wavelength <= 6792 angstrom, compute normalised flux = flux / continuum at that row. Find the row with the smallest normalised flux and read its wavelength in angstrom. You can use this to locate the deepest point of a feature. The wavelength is 6790.0 angstrom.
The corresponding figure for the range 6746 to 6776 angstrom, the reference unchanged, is 6754.0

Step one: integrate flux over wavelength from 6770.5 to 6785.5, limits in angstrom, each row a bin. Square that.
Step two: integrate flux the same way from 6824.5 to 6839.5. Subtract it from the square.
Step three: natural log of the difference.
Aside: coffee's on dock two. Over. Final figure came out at 6.94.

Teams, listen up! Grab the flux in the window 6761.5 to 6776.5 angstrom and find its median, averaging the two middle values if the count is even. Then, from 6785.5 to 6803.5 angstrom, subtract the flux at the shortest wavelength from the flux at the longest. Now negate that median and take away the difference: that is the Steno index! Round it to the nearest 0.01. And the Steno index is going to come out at -2.48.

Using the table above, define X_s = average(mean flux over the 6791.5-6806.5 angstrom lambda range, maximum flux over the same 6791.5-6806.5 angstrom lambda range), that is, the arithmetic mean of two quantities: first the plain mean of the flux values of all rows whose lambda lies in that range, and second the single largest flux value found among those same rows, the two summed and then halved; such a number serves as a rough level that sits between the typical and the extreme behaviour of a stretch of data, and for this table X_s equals 2.36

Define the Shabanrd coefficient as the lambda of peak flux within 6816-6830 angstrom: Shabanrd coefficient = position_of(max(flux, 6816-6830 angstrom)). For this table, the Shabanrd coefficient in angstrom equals 6823.0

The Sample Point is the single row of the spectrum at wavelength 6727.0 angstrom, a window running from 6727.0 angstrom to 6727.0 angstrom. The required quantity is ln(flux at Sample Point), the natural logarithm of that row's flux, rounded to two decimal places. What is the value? 0.92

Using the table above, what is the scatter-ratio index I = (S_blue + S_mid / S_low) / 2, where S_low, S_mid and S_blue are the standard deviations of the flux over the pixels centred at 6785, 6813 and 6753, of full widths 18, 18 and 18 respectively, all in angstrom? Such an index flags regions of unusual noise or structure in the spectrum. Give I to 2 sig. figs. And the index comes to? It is 0.73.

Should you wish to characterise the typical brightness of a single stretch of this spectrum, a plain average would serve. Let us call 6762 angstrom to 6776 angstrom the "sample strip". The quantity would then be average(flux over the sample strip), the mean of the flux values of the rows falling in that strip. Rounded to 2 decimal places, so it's 2.26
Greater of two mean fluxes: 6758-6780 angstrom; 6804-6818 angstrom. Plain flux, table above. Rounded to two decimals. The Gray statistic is 2.23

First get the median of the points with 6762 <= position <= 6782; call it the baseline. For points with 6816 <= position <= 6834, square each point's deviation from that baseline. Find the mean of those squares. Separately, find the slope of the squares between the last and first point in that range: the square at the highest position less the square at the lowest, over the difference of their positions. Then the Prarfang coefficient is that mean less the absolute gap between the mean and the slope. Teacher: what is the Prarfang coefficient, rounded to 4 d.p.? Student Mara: -0.0059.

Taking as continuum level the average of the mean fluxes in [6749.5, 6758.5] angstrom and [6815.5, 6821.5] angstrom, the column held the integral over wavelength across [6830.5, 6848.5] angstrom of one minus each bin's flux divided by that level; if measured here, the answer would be -1.0 angstrom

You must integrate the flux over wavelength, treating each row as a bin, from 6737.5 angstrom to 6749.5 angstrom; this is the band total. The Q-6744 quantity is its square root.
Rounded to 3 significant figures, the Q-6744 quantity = 5.33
